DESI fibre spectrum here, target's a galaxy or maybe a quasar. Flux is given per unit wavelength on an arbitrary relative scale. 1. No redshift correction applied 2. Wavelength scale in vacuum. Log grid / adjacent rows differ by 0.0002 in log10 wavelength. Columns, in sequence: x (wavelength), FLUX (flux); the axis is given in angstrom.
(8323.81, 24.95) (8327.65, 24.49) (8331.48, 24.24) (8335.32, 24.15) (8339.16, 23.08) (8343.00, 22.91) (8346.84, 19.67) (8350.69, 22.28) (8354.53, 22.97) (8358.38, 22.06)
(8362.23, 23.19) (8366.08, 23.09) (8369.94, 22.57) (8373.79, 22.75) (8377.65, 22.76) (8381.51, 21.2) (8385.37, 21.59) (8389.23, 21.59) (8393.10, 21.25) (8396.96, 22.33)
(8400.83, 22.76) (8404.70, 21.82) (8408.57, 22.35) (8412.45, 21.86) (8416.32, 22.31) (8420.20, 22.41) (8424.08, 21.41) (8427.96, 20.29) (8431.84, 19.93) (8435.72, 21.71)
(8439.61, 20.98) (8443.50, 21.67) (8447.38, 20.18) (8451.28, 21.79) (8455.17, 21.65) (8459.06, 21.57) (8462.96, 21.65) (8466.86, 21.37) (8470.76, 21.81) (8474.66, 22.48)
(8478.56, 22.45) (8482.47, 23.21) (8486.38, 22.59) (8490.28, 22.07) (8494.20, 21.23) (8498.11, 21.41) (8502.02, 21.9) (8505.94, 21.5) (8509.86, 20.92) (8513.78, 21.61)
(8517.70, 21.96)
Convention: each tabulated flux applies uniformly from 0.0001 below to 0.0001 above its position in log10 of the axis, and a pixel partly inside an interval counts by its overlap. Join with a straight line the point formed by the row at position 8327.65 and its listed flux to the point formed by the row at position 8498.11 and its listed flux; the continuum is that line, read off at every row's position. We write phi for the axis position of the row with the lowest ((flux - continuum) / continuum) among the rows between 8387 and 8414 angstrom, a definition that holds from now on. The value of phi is 8393.10 angstrom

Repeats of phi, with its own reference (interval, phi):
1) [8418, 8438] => 8431.84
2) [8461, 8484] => 8466.86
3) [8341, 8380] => 8346.84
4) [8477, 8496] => 8494.20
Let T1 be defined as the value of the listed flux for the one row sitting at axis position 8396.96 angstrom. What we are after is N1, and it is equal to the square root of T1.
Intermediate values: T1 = 22.33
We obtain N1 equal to 4.73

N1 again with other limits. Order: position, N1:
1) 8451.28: 4.67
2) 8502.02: 4.68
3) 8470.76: 4.67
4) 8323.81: 4.99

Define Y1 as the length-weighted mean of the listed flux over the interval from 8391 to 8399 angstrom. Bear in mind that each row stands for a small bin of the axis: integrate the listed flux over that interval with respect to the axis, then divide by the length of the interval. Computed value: 21.8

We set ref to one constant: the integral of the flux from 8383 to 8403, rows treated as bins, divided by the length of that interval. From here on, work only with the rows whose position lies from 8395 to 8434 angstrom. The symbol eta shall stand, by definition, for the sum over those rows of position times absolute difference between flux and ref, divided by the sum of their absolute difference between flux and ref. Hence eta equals 8420.4 angstrom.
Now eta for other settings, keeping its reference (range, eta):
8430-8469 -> 8444.1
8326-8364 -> 8340.4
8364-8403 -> 8381.2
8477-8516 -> 8493.6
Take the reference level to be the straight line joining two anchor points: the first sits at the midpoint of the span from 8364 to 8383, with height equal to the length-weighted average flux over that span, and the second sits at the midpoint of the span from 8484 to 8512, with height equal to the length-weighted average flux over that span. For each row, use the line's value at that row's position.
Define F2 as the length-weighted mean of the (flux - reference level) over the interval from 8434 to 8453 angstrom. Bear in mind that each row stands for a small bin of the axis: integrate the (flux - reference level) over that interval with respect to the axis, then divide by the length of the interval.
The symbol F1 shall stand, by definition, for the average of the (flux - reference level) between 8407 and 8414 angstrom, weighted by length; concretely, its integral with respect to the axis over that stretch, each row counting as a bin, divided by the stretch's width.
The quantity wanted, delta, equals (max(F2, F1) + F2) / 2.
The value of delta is -0.47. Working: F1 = -0.15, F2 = -0.8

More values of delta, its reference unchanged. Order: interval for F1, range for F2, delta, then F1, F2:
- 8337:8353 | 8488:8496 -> -0.02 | -0.65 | 0.0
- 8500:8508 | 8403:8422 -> -0.02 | 0.05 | -0.1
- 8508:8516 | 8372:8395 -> -0.44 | -0.30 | -0.6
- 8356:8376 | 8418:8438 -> -0.40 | 0.18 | -1.0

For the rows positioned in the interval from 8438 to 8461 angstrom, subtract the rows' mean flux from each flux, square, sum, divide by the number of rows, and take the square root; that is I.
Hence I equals 0.57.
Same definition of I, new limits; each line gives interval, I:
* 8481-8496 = 0.73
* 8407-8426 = 0.38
